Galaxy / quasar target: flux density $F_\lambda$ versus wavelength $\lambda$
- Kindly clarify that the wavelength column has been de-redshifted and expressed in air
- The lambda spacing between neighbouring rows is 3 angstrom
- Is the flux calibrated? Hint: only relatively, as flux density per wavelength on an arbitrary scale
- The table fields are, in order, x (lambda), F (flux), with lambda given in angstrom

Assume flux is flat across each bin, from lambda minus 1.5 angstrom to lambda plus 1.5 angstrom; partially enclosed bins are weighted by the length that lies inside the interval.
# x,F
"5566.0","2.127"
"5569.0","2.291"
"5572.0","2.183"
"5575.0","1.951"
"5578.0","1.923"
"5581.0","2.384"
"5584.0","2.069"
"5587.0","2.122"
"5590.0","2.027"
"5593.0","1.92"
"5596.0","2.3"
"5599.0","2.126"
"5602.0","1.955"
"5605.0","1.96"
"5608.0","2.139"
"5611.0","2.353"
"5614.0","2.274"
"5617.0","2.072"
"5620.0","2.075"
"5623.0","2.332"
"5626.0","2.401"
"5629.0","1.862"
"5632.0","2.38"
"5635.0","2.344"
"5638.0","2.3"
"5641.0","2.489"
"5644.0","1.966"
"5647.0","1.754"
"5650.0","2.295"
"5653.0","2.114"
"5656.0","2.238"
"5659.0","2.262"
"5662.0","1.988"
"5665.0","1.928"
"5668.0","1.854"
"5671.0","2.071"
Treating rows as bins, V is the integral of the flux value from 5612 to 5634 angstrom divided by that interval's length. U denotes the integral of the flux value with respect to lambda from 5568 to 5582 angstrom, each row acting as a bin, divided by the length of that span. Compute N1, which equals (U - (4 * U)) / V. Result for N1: -2.90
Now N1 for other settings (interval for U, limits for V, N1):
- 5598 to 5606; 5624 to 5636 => -2.68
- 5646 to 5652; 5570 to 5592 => -2.94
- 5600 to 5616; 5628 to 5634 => -2.96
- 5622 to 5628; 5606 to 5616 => -3.13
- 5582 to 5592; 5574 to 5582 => -3.01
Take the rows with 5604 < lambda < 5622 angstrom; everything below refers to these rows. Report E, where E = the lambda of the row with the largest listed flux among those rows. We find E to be 5611.0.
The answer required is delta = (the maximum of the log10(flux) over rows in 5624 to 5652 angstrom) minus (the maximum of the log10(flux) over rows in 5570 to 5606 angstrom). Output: 0.0187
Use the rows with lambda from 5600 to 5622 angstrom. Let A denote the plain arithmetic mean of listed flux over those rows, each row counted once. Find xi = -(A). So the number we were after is -2.12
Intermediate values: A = 2.12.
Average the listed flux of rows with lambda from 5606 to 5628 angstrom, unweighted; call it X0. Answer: 2.24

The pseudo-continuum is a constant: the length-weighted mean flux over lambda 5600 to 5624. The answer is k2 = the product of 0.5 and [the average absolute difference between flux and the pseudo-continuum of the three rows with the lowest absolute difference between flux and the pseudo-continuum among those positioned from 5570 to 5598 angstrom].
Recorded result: 0.022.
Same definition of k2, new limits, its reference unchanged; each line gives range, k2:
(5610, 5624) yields 0.045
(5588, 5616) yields 0.022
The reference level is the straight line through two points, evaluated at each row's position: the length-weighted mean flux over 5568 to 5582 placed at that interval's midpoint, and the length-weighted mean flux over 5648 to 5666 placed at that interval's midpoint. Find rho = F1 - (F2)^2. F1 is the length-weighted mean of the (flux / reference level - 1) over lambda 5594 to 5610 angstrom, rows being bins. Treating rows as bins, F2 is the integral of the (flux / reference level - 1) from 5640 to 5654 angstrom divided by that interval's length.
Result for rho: -0.016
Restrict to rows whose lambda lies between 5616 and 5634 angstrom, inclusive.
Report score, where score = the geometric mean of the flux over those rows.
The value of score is 2.18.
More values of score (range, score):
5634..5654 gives 2.17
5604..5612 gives 2.14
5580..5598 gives 2.13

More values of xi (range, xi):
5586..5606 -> -2.06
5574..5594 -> -2.06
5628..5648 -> -2.16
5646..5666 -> -2.08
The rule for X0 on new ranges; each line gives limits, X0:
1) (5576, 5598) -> 2.11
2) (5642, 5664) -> 2.09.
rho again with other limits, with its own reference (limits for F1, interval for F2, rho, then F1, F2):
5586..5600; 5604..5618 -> -0.017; -0.017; 0.0174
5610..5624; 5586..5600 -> 0.037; 0.037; -0.0167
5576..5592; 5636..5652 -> -0.018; -0.018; 0.0152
